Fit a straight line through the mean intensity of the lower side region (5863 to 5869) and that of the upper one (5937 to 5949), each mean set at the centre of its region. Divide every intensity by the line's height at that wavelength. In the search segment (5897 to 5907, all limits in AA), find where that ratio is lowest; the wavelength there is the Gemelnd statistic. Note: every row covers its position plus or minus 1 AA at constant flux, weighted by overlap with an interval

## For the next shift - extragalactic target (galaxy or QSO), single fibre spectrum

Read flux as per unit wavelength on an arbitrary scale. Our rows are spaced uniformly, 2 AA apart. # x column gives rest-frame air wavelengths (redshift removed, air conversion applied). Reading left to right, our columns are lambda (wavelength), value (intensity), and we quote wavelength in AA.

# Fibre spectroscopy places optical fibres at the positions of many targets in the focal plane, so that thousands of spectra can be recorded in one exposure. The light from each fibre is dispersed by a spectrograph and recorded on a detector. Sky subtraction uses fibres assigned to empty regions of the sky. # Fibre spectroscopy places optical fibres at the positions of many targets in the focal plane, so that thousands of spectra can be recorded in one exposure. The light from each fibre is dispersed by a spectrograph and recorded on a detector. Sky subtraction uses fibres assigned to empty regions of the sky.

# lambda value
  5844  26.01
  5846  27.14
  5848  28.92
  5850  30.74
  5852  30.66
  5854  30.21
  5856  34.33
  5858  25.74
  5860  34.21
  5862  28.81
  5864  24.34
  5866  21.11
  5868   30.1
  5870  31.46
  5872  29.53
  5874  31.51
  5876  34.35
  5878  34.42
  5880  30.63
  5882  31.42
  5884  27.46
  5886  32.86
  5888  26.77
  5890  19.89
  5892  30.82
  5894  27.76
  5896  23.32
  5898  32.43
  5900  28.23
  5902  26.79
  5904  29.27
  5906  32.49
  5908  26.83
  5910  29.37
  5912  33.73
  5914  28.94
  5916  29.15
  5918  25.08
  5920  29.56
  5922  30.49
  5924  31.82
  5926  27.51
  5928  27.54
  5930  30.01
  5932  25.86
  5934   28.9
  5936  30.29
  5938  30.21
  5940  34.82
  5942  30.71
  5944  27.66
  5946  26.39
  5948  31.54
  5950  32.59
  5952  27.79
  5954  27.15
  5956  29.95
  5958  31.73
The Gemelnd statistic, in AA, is 5902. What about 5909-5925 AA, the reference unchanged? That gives 5918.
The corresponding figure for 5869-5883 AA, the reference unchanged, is 5872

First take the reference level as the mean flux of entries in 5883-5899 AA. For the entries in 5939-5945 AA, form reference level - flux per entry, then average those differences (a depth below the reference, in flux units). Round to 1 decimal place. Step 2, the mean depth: -3.4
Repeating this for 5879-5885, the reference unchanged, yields -2.2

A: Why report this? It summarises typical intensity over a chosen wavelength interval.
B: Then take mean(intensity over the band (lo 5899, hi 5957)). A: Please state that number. 29.3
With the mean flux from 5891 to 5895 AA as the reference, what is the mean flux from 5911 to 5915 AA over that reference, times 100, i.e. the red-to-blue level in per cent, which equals 107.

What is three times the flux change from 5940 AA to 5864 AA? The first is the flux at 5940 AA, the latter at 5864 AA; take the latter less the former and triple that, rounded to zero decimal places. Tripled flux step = -31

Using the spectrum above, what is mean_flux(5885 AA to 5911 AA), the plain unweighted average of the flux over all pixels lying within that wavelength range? 28.2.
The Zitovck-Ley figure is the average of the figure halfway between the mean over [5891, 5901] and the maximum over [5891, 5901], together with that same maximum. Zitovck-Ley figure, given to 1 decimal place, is 31.5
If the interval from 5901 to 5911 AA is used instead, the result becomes 31.6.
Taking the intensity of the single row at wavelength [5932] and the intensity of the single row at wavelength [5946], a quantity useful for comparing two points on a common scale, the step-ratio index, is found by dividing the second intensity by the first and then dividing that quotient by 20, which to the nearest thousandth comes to 0.051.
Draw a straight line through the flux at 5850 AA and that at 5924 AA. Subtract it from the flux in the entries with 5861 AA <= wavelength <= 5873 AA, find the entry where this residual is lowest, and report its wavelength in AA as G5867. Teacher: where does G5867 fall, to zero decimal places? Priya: 5866 AA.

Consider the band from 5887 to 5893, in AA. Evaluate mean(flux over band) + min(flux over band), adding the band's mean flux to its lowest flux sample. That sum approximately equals 45.7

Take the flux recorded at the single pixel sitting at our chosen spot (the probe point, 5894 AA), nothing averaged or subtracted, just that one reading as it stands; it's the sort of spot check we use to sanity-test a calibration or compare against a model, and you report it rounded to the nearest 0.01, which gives 27.76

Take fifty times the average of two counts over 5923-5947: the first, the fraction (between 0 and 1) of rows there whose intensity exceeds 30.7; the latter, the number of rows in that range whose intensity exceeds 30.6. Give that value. 81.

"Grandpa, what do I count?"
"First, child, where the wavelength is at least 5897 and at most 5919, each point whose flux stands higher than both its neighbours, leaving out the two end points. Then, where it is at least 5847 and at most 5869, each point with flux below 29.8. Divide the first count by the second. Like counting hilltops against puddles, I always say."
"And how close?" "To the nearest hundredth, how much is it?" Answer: 0.60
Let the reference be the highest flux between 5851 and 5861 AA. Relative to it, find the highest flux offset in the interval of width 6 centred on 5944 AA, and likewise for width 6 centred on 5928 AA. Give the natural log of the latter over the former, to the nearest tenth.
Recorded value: 0.2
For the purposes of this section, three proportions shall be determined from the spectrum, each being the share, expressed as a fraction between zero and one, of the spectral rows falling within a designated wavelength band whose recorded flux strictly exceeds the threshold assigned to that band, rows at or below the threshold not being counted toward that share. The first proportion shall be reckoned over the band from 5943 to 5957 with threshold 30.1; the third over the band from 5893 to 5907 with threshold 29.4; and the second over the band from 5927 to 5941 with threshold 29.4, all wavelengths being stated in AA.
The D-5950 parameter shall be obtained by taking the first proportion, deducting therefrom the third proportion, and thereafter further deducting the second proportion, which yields -0.6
